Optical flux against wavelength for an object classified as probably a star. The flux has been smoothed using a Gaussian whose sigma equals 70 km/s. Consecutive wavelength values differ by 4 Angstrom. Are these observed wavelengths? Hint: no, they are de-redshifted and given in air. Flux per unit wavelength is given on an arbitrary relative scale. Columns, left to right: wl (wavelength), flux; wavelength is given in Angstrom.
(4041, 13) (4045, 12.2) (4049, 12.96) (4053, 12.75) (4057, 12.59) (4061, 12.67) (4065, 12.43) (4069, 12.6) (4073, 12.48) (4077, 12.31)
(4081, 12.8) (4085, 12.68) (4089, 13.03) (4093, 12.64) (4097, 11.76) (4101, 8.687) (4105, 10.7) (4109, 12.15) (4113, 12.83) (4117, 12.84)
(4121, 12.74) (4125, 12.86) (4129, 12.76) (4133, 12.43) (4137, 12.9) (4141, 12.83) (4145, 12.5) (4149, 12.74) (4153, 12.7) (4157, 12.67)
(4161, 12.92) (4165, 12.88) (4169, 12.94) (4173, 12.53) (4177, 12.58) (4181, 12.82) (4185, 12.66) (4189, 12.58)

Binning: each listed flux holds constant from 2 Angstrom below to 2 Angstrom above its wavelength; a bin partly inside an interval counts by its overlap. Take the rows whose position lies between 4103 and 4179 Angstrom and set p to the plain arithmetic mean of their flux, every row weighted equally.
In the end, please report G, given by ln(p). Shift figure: 2.53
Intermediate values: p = 12.61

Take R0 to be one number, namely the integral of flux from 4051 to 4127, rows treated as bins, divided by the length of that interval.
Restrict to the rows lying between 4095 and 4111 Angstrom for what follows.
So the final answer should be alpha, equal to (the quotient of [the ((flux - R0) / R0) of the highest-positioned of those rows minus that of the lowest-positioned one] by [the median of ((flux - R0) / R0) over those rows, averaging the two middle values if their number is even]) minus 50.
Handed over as -50.4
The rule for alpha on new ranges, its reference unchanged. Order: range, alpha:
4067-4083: -49.2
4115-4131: -50.2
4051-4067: -50.9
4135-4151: -50.3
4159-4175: -50.6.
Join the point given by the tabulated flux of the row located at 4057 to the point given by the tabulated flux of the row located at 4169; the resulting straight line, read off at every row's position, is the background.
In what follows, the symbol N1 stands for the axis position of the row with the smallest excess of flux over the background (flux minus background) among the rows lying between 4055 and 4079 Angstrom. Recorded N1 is 4077 Angstrom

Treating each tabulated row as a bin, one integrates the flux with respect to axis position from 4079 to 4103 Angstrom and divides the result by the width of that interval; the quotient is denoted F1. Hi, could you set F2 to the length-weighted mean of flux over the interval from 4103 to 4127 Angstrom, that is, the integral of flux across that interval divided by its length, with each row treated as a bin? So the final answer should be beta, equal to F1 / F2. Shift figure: 0.966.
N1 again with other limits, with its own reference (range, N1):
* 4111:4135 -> 4133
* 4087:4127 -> 4101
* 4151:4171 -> 4157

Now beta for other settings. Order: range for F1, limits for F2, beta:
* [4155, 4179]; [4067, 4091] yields 1.008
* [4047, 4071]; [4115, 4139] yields 0.993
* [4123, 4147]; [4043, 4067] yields 1.009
